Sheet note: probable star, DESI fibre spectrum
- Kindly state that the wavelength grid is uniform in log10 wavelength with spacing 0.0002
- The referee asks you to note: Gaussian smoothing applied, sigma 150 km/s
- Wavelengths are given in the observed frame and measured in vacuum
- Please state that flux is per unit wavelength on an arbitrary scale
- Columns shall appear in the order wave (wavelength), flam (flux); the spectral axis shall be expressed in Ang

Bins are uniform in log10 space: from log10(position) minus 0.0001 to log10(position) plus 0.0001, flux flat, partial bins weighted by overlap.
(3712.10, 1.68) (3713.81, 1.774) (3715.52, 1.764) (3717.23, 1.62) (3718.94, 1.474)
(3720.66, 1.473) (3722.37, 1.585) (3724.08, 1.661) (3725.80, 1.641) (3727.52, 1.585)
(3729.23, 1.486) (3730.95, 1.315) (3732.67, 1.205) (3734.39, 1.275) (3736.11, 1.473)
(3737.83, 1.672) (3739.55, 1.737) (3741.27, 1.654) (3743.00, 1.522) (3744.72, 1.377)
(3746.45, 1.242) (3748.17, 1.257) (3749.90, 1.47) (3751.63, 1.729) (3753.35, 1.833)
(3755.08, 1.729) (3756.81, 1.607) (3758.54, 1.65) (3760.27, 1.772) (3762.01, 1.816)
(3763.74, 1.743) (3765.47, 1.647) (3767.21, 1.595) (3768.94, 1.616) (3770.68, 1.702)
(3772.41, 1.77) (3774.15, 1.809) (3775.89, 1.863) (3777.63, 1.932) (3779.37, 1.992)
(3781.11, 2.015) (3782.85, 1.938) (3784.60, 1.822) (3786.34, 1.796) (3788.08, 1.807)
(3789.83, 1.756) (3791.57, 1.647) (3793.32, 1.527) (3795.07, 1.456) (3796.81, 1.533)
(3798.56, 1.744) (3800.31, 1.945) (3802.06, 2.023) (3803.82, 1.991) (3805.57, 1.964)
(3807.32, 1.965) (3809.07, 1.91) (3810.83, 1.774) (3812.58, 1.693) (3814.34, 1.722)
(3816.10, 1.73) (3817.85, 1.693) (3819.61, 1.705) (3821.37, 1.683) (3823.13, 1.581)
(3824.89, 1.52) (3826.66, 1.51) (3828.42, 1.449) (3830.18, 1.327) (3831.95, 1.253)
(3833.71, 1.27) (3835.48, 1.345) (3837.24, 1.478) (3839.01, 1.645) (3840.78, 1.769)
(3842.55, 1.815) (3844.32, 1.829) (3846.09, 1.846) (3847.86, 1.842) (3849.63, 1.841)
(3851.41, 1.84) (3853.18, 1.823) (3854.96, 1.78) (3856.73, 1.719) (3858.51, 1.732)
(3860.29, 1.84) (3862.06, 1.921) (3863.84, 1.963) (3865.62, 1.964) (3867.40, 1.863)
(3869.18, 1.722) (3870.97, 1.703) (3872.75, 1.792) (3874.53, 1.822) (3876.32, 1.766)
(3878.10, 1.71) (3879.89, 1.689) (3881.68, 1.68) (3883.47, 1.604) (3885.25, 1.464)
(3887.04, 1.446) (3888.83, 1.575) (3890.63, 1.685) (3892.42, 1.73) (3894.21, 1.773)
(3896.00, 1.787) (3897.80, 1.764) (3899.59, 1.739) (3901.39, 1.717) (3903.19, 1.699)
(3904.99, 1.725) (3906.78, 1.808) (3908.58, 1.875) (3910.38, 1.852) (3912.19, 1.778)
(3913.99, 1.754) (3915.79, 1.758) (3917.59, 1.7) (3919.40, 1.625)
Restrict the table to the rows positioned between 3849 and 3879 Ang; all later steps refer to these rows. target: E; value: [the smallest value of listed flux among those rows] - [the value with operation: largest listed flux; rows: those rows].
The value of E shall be -0.26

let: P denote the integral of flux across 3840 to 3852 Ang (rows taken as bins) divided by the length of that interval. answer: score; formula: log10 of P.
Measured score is 0.26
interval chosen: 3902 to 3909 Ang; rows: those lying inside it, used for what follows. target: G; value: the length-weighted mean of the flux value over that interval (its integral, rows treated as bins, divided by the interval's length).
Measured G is 1.77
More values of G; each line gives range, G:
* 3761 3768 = 1.70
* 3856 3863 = 1.81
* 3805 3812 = 1.89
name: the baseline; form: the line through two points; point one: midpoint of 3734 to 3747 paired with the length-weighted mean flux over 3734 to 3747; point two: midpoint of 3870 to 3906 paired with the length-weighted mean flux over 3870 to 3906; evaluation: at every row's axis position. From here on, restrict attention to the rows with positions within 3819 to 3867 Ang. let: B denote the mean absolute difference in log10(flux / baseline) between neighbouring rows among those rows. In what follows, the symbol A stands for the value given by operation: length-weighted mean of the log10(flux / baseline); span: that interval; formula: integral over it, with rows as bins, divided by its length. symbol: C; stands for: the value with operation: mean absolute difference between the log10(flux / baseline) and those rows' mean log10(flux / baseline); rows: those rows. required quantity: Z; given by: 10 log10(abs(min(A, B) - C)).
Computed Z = -14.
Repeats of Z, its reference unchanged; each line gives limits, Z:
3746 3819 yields -18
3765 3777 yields -21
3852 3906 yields -20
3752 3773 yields -32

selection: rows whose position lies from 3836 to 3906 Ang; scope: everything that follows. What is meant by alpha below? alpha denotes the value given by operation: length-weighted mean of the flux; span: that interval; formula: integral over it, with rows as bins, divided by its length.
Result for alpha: 1.74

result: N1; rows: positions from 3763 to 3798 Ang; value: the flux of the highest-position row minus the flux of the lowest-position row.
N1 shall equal -0.21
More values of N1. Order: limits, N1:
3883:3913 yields 0.17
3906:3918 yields -0.11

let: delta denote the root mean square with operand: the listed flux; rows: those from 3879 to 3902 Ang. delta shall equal 1.67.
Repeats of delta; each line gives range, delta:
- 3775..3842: 1.72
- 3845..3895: 1.76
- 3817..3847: 1.58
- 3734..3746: 1.54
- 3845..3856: 1.83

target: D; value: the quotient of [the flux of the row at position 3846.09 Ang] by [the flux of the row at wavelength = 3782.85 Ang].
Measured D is 0.95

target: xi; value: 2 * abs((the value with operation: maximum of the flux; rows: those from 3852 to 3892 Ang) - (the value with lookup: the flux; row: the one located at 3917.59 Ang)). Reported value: 0.53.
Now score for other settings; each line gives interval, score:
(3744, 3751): 0.13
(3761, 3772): 0.23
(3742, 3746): 0.16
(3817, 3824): 0.22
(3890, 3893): 0.23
